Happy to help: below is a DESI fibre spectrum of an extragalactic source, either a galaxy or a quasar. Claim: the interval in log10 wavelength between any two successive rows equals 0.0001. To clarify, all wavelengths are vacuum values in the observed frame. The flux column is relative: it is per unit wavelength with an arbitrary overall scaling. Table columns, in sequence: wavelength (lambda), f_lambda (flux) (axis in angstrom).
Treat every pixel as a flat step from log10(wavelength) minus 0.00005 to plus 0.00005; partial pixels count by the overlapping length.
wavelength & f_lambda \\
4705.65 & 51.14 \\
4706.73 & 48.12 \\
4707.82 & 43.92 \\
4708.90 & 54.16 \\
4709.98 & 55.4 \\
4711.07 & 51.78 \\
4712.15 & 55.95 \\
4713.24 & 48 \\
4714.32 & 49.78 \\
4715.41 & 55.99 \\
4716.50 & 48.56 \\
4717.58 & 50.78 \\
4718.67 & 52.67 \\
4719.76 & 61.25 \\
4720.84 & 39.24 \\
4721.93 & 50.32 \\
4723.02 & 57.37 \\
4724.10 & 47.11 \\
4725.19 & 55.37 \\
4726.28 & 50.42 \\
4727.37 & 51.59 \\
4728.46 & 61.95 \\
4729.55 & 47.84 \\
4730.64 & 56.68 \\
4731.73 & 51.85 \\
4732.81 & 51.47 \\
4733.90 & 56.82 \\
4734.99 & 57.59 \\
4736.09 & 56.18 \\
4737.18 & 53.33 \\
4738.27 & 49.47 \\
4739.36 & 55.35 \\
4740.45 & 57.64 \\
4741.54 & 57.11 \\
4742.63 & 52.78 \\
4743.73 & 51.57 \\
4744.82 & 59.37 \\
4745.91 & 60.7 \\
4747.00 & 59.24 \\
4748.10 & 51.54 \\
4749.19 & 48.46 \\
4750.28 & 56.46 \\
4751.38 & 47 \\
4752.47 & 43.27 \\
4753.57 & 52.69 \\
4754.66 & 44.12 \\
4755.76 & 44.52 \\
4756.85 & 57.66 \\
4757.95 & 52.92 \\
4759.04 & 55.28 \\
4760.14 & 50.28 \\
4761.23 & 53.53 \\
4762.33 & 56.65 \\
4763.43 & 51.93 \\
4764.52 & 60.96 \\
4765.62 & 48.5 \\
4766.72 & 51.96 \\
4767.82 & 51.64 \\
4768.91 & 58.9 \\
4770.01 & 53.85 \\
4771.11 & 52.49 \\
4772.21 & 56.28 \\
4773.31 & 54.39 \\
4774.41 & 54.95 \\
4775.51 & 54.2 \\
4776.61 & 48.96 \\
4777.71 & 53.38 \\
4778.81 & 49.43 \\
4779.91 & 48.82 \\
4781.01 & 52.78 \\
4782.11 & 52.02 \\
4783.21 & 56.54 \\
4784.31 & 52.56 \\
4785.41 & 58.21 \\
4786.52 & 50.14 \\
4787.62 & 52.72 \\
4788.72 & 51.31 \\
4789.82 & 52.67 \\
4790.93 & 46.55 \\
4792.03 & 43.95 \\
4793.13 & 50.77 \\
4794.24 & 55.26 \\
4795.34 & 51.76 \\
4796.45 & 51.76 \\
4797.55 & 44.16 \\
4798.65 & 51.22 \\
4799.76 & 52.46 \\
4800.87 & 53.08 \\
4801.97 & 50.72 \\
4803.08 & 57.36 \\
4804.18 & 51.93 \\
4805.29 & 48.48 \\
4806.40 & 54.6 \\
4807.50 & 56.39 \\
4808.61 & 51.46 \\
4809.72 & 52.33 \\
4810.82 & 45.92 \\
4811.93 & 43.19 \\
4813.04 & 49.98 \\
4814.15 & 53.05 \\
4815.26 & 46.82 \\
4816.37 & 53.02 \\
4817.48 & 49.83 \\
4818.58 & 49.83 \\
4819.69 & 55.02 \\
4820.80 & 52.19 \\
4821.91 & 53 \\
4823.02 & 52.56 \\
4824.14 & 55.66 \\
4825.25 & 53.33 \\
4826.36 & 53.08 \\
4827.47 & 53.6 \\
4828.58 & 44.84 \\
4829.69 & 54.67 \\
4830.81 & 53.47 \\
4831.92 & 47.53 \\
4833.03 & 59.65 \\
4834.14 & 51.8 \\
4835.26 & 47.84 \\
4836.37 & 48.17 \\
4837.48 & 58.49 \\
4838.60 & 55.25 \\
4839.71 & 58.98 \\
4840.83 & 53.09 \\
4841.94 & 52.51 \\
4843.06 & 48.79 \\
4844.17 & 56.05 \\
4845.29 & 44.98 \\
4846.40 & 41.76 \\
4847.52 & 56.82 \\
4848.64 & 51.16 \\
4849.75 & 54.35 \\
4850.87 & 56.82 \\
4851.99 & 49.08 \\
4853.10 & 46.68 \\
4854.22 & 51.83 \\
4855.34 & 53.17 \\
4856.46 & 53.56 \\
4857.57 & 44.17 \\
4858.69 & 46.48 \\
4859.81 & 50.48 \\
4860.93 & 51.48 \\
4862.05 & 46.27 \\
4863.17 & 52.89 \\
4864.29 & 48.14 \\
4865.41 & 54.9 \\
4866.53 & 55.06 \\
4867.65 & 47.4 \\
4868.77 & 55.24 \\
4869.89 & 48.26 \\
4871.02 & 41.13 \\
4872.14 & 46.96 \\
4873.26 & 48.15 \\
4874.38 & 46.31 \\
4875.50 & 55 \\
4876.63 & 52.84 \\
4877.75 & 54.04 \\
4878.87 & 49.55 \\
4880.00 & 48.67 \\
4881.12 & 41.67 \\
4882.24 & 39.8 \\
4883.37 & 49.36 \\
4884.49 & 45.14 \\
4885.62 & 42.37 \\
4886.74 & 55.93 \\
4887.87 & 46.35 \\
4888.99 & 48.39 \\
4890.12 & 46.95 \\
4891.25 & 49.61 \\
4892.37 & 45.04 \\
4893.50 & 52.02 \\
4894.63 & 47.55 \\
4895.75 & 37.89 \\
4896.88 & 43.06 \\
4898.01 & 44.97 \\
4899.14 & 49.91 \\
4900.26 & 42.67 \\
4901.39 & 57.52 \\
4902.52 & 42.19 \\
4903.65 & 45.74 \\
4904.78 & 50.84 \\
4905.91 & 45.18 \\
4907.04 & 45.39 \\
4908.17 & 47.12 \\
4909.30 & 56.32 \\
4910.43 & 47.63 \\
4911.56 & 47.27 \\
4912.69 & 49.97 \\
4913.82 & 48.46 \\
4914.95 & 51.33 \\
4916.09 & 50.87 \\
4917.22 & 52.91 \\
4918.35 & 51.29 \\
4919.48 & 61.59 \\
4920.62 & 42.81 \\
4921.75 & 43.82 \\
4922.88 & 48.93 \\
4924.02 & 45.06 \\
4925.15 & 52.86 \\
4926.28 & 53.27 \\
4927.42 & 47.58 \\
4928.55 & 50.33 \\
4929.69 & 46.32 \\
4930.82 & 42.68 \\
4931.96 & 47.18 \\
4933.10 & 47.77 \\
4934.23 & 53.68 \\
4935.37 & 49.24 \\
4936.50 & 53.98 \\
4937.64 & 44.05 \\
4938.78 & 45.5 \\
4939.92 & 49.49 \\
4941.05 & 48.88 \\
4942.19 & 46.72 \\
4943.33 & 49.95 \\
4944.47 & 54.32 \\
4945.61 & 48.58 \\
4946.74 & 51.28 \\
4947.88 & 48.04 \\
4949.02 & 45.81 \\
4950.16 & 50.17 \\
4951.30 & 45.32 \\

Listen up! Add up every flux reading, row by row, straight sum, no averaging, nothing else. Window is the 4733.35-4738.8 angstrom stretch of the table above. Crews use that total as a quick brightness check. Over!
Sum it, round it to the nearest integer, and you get 273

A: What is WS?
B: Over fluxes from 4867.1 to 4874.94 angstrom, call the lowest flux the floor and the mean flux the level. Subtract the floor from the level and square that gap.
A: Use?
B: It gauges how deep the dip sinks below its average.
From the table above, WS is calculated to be 42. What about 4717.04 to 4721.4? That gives 138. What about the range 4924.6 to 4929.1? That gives 12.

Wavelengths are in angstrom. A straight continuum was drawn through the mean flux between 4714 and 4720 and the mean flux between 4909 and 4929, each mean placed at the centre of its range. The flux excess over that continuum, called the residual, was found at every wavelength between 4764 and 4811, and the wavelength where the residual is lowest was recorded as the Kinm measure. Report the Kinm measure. 4792.03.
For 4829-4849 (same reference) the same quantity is 4846.40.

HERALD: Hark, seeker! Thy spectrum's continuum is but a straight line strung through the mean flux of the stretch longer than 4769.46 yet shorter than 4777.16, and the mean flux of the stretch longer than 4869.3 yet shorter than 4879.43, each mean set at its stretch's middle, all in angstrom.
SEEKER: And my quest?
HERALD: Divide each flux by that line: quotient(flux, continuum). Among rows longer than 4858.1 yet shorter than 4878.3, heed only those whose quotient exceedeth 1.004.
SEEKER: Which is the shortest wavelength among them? 4859.81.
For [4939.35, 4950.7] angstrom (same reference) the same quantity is 4939.92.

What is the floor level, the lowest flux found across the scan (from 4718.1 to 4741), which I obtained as 39.24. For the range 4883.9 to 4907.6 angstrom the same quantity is 37.89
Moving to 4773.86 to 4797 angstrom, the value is 43.95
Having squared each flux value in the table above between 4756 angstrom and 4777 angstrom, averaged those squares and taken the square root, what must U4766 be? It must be 54.1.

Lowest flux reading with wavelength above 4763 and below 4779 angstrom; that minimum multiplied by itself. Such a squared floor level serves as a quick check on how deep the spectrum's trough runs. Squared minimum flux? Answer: 2352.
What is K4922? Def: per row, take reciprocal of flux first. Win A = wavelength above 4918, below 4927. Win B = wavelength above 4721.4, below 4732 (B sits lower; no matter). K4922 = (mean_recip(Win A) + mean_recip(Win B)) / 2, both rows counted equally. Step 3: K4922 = 0.0196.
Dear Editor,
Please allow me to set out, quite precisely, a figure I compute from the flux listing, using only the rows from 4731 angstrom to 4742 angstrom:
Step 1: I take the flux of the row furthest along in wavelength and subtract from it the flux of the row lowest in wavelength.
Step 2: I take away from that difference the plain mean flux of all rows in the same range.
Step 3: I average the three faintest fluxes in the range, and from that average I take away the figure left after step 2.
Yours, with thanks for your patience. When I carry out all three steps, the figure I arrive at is 100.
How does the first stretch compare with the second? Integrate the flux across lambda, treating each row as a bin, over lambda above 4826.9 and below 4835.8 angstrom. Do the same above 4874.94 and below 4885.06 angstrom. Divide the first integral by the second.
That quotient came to 0.94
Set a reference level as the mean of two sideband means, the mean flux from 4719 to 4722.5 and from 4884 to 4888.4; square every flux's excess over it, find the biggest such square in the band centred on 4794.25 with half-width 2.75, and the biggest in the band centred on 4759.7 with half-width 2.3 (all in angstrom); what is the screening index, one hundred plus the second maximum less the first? 100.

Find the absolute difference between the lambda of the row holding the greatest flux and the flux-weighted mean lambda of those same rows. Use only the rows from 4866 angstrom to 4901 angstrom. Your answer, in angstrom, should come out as 3.7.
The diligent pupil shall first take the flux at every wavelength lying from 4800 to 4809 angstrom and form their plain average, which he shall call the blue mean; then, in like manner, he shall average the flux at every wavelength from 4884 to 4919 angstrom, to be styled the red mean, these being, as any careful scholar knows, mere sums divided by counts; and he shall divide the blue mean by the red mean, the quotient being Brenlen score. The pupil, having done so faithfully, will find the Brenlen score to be 1.10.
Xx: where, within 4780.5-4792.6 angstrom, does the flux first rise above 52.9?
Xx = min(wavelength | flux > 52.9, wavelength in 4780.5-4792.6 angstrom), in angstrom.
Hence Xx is 4783.21 angstrom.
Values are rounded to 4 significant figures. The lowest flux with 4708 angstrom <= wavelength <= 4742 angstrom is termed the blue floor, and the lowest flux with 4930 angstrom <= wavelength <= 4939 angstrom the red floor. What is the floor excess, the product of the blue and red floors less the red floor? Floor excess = 1632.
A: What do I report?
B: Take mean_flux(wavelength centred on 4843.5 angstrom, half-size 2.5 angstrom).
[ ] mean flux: 50.6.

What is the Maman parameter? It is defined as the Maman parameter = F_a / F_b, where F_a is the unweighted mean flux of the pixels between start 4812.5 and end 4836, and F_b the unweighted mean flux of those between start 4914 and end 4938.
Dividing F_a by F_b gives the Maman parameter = 1.05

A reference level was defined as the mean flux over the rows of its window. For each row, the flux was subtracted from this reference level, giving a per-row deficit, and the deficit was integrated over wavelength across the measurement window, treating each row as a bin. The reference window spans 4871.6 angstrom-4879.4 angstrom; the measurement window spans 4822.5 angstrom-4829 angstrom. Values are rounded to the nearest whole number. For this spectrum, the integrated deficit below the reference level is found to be -12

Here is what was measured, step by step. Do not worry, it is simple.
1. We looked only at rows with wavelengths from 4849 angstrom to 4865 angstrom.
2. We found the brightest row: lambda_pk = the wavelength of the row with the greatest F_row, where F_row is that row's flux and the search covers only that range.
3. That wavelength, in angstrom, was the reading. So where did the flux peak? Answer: 4850.87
